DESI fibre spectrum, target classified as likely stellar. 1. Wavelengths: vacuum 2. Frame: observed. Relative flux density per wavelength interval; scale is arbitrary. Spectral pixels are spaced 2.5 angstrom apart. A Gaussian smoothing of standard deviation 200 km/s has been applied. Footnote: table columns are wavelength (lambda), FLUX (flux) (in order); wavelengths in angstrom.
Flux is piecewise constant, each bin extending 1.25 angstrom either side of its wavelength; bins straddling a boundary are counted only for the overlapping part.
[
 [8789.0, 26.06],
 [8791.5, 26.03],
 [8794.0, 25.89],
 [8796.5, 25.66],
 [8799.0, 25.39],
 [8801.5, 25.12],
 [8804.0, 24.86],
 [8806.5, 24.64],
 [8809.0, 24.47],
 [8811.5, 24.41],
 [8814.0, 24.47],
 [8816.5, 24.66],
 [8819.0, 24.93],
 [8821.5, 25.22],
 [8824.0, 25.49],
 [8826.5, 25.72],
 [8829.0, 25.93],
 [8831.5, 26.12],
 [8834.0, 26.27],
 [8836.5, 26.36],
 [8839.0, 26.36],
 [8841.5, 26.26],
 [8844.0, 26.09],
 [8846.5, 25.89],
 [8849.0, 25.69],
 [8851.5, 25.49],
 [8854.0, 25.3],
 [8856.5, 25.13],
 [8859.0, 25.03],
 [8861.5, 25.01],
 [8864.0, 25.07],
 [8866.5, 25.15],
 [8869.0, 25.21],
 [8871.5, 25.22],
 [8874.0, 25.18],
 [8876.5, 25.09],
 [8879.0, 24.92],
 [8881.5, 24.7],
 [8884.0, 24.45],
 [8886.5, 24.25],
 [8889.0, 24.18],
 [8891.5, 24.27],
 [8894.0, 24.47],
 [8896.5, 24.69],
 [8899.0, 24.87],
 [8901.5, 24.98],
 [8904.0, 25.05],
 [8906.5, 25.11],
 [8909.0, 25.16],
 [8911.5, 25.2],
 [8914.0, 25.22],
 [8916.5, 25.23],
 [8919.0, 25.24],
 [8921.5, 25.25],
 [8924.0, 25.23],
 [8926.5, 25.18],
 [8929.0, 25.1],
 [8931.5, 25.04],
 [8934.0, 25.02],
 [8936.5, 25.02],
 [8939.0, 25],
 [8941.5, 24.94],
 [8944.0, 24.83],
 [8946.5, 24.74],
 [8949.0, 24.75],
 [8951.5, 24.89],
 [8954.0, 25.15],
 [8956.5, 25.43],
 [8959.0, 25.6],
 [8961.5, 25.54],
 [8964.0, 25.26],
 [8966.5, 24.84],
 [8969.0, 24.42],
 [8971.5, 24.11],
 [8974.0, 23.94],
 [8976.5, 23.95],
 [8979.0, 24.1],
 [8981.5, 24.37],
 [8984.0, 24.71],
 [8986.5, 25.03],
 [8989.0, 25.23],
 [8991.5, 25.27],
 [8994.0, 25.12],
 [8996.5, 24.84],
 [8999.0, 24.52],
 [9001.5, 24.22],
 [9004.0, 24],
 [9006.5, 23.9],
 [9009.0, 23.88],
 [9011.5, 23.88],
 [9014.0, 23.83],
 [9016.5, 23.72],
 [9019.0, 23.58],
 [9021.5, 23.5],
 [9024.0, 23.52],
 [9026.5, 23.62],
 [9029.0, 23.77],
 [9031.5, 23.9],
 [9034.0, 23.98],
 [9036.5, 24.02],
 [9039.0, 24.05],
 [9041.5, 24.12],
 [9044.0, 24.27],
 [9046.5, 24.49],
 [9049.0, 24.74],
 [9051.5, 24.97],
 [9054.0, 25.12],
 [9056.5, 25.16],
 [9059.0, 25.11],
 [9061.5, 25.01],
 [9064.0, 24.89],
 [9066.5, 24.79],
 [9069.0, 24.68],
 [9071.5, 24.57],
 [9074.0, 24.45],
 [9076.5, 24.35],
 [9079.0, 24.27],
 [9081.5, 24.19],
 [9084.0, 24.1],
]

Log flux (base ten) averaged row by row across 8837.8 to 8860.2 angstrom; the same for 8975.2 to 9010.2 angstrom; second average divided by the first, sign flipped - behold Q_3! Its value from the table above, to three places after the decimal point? -0.985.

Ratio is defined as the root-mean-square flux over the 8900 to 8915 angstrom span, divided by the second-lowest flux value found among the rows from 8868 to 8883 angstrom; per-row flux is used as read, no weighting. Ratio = 1.01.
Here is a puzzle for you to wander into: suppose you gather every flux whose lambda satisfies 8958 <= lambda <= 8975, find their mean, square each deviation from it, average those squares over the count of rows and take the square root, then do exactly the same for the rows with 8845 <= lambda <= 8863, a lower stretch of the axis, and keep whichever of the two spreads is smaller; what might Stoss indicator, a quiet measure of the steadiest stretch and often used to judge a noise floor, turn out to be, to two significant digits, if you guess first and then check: 0.31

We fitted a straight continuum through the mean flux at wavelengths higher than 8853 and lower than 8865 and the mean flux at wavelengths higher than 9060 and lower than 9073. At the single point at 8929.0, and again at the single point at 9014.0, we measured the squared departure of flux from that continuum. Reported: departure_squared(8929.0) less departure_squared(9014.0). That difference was -1.1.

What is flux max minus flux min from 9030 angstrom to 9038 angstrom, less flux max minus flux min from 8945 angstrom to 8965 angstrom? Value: -0.74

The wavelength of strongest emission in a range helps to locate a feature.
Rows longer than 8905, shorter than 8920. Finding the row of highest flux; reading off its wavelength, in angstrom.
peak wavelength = 8919.0 angstrom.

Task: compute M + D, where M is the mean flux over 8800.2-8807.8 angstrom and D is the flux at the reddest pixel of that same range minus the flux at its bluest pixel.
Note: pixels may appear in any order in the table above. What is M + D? 24.4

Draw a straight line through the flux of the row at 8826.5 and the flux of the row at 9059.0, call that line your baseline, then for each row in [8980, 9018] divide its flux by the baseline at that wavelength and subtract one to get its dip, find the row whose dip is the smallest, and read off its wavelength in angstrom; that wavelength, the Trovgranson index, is 9016.5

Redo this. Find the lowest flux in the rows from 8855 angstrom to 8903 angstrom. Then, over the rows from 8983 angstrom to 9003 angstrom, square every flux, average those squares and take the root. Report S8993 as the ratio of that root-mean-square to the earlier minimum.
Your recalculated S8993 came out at 1.03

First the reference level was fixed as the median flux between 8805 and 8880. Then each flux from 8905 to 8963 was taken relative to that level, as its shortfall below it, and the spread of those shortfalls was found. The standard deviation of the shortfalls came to 0.22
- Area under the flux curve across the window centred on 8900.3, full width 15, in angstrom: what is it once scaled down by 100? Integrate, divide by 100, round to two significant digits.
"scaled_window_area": 3.7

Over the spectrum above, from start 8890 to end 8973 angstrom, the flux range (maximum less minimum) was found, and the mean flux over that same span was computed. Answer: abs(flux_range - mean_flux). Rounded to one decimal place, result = 23.5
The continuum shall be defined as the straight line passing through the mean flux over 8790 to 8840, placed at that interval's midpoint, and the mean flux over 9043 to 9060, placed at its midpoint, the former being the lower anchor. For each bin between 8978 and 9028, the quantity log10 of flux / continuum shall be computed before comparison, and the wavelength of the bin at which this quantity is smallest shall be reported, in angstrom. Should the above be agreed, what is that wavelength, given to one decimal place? 9021.5 angstrom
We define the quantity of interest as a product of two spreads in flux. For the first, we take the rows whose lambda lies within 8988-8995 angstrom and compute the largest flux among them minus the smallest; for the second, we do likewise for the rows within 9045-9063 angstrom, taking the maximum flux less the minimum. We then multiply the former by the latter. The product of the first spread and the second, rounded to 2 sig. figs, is 0.10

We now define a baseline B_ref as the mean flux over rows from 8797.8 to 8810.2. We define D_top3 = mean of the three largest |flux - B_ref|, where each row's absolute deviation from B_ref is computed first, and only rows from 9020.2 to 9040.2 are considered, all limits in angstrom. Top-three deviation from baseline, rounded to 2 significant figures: 1.3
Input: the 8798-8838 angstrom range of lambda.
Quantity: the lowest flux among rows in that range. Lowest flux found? 24.41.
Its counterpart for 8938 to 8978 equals 23.94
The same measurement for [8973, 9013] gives 23.88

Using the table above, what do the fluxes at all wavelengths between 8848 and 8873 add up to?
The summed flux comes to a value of 252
